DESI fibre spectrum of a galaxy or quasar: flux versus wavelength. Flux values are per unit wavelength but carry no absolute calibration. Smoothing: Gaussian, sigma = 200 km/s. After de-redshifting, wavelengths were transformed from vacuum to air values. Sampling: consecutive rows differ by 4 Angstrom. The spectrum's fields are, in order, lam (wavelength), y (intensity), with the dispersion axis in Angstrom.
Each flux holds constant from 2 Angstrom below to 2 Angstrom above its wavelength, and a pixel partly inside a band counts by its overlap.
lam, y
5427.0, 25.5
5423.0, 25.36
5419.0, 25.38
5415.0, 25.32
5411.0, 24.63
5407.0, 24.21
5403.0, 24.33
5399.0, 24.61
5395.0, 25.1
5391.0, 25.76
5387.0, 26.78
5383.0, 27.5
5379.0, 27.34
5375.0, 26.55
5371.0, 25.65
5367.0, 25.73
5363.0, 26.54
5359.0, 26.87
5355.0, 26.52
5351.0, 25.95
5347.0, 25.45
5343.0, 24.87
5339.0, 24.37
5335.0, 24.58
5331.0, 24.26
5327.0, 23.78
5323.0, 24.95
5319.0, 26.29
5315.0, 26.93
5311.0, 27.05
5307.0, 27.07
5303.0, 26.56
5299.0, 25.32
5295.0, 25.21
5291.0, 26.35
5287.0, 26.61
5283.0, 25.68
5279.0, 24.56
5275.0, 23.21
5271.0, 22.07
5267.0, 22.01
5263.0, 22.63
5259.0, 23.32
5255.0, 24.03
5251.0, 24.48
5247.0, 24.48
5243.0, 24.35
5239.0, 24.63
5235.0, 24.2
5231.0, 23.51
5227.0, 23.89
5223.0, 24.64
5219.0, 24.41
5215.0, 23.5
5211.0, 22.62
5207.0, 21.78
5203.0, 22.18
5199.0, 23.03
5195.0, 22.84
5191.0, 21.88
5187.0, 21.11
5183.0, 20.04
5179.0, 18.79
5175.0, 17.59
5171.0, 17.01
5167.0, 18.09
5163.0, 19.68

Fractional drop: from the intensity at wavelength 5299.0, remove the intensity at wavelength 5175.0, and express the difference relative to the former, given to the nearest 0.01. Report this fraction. 0.31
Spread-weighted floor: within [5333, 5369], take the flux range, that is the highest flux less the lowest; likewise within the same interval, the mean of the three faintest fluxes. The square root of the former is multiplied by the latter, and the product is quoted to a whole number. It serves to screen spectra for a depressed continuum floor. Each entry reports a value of 39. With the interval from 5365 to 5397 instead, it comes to 39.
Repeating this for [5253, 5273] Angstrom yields 32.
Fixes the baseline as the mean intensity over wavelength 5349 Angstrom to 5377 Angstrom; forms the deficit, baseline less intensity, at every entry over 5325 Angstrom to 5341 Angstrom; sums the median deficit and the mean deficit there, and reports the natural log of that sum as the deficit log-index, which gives 1.4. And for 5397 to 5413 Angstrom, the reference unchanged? 1.3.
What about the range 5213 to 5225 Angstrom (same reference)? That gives 1.4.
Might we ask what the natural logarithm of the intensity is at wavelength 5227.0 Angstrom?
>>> 3.17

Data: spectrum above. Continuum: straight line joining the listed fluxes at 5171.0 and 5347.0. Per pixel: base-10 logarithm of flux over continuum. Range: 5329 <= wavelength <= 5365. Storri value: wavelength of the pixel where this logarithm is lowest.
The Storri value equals 5339.0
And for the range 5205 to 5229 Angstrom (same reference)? 5207.0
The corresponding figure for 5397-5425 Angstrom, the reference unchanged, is 5407.0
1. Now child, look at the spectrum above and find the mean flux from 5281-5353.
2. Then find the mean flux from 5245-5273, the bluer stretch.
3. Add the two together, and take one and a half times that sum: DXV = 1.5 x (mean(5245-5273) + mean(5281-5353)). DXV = 73.4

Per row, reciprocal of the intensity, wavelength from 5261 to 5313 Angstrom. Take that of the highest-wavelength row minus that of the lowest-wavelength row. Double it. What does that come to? -0.014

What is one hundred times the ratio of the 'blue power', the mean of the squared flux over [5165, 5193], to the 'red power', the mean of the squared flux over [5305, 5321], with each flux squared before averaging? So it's 52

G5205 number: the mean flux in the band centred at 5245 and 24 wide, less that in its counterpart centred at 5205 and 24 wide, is 1.7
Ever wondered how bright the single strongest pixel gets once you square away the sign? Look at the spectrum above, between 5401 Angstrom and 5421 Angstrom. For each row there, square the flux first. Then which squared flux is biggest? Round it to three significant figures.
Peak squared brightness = 644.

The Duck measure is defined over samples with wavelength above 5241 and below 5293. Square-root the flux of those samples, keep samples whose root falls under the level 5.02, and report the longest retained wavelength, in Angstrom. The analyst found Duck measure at 5279.0 Angstrom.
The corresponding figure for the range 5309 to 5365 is 5343.0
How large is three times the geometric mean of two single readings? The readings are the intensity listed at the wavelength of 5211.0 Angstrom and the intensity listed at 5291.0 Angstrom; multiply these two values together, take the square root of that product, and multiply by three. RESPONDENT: 73.2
